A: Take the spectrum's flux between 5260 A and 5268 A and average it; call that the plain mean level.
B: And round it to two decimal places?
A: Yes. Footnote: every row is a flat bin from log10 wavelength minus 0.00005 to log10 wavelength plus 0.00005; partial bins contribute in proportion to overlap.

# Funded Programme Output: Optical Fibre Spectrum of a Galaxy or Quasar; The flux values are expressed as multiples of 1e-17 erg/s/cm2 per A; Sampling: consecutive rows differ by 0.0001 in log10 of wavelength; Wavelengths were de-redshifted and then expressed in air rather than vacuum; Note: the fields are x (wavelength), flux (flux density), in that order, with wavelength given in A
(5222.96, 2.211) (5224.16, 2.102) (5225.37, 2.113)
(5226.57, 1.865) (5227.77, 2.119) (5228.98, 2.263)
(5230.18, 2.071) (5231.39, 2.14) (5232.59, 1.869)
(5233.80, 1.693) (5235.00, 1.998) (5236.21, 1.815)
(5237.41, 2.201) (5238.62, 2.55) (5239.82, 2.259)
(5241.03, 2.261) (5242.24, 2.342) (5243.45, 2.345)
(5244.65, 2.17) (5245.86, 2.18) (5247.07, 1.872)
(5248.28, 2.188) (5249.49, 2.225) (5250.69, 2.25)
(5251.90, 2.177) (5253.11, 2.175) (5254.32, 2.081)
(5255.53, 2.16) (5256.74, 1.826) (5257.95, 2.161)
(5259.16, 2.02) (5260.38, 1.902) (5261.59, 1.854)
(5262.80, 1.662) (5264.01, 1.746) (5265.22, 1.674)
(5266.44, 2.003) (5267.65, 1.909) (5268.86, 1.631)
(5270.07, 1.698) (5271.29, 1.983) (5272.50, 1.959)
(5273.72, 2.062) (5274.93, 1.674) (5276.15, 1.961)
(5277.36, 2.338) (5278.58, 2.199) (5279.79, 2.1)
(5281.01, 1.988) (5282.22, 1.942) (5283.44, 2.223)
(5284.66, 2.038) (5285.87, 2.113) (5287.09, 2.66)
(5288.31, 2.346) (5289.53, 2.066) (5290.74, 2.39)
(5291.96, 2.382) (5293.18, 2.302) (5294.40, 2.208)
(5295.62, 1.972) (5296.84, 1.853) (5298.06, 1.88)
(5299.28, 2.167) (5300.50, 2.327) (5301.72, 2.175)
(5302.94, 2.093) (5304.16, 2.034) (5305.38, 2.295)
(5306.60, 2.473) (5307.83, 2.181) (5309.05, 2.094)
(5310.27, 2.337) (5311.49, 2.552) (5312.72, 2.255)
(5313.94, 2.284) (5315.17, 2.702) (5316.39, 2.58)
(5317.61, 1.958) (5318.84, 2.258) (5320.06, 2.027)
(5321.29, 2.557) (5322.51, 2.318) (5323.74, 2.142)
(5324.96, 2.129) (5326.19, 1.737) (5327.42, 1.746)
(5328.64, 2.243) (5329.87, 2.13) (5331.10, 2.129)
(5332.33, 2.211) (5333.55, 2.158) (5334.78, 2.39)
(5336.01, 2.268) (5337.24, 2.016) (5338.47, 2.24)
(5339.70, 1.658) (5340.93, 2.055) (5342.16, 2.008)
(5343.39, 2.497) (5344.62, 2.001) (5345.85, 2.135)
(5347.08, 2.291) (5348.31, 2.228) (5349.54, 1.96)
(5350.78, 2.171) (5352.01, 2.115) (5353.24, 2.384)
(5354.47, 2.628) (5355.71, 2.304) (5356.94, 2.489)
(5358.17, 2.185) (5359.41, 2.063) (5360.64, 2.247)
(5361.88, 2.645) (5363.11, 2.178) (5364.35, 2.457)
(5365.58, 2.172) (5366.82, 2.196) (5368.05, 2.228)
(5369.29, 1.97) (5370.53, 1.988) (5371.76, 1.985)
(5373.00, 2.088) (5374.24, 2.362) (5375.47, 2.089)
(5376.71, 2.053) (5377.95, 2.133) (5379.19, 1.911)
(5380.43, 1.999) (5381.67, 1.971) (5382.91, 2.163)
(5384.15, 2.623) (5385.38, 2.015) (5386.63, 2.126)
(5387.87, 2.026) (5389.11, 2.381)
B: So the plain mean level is 1.82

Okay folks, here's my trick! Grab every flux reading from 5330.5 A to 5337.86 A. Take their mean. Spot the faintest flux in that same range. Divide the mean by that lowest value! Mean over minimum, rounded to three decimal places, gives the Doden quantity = 1.089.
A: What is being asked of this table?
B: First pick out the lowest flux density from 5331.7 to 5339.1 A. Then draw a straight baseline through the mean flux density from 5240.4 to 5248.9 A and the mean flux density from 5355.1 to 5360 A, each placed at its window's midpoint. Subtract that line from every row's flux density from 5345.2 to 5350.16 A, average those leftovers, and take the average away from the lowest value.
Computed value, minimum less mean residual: 2.12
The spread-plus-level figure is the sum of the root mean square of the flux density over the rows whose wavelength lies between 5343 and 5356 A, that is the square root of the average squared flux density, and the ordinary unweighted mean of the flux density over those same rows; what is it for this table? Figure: 4.50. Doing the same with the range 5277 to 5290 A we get 4.37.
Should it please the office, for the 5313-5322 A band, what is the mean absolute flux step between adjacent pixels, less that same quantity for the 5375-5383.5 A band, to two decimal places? 0.26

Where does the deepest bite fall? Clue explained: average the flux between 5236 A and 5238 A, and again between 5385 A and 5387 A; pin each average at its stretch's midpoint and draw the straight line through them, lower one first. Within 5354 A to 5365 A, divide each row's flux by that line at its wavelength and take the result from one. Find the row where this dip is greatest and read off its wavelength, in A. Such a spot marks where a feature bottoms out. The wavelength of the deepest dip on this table 5359.41 A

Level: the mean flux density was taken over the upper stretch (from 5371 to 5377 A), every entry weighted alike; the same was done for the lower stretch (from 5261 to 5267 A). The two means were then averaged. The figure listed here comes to 1.95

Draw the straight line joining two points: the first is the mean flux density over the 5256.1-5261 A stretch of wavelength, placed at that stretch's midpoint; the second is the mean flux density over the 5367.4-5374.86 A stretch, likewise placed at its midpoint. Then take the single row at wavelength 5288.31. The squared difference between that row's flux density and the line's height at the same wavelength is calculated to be 0.11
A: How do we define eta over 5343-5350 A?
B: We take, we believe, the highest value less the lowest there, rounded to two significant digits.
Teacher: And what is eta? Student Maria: 0.54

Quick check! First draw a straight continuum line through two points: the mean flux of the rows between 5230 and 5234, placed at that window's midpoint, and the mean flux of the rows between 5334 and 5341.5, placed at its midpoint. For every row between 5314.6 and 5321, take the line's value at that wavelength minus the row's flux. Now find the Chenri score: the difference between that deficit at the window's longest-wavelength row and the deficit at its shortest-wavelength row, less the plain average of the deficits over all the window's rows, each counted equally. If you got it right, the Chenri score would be 0.9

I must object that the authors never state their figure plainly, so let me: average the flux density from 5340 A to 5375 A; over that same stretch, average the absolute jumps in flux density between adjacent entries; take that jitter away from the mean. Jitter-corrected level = 2.00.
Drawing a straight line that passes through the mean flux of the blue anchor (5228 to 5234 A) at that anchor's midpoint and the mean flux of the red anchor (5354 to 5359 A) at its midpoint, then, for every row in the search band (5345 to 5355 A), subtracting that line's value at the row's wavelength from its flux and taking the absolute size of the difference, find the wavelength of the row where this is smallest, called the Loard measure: 5353.24 A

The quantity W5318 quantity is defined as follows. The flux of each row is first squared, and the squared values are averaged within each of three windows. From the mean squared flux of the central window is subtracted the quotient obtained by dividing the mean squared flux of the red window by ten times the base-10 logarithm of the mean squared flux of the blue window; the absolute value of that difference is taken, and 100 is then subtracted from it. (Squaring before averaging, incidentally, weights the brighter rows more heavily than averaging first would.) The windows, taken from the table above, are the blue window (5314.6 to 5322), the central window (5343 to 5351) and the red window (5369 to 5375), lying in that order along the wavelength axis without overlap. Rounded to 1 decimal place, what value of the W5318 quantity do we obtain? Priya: -95.8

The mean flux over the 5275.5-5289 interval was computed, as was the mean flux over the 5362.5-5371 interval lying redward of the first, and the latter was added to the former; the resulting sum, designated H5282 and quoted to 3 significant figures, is 4.34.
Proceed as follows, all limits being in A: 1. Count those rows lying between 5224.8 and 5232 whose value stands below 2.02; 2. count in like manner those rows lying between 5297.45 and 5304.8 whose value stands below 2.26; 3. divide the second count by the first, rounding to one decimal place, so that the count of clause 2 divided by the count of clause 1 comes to 5.0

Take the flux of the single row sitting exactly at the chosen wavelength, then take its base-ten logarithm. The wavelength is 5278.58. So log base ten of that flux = 0.342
